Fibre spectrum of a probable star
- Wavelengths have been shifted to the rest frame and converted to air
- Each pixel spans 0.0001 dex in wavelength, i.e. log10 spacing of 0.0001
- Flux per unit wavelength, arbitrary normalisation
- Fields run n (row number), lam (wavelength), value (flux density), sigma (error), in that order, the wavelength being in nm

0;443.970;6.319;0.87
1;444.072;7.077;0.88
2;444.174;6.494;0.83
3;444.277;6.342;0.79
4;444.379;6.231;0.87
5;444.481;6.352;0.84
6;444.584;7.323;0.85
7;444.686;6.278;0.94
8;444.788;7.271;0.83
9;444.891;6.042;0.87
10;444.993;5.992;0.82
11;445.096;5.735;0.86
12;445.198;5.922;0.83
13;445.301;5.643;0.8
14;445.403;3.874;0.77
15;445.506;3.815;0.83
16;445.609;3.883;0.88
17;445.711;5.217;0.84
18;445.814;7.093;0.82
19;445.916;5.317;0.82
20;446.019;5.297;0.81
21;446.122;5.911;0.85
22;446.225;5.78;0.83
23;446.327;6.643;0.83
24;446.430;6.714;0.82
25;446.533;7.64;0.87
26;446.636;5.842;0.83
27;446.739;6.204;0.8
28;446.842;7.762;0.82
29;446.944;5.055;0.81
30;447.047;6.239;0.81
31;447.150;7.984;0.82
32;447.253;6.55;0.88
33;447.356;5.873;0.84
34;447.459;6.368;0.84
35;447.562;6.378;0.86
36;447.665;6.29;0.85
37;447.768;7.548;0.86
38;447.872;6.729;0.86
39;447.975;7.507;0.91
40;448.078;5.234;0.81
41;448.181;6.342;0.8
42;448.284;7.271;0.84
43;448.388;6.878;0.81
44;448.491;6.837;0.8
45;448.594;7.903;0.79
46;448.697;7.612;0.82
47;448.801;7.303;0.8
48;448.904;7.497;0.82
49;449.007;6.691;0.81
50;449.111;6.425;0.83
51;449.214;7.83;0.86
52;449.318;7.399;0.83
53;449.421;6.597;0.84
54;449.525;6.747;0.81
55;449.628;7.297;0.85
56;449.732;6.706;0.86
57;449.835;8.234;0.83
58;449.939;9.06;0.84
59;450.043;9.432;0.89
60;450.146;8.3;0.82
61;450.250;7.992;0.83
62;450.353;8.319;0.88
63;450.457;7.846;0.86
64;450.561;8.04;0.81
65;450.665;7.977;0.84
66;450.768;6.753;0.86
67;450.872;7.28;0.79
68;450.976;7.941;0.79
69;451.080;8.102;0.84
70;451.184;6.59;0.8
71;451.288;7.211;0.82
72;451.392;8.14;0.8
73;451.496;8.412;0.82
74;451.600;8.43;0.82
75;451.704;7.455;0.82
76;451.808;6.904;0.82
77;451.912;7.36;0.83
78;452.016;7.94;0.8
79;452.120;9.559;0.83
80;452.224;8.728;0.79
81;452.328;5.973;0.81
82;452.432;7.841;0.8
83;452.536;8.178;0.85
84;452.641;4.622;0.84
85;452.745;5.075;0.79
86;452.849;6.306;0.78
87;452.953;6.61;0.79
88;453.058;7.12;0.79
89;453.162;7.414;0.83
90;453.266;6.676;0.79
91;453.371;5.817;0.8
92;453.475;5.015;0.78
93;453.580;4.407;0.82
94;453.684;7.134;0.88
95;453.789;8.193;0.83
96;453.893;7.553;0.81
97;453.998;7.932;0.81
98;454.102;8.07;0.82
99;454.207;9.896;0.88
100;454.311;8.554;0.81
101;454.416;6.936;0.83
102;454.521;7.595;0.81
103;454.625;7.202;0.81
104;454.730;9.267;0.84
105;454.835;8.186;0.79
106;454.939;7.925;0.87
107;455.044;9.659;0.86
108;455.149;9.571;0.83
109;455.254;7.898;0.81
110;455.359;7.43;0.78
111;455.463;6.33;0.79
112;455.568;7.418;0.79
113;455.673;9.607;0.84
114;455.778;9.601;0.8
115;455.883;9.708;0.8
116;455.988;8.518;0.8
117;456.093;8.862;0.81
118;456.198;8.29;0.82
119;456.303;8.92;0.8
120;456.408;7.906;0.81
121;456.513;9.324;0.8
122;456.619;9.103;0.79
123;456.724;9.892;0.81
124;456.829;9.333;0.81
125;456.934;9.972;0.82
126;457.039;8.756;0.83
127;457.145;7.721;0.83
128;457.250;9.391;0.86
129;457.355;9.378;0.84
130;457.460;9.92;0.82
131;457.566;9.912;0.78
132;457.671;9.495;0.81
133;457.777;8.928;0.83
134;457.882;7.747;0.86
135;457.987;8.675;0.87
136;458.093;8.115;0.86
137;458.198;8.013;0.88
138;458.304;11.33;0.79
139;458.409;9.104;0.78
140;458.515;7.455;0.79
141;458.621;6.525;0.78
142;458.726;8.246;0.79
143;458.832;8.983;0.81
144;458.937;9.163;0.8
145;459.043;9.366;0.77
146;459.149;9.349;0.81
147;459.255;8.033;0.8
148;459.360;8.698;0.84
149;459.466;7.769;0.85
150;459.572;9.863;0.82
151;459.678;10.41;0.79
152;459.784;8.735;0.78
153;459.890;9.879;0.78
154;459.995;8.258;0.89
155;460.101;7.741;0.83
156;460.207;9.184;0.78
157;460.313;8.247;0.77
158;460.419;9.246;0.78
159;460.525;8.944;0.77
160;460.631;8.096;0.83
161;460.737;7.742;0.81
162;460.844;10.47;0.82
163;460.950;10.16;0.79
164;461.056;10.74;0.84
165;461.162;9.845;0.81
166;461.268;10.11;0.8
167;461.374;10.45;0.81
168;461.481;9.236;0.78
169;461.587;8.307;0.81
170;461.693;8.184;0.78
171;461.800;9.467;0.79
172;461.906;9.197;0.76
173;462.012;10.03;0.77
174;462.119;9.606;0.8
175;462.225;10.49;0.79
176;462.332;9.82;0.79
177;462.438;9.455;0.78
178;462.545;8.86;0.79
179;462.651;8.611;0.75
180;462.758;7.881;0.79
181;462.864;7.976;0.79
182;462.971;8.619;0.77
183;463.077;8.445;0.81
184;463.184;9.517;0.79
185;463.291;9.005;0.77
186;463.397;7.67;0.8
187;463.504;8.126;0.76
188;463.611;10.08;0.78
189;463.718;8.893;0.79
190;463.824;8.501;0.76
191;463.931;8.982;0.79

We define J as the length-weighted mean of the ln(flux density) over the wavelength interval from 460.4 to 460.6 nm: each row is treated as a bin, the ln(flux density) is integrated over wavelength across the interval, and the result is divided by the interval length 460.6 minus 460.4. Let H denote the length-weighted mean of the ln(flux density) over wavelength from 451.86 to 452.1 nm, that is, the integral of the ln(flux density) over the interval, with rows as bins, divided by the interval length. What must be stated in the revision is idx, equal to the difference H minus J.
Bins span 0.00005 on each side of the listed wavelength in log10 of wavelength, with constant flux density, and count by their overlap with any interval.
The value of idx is -0.13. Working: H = 2.07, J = 2.19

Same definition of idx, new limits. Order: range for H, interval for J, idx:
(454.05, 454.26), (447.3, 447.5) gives 0.38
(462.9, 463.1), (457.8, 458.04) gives 0.02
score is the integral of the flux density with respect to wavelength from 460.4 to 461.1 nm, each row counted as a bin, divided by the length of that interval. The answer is 9.32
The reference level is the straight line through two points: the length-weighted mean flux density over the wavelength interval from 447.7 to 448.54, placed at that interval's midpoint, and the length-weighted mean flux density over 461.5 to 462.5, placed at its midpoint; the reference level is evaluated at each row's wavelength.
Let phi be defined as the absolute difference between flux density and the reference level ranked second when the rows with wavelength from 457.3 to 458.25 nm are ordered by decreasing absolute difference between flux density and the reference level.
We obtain 1.4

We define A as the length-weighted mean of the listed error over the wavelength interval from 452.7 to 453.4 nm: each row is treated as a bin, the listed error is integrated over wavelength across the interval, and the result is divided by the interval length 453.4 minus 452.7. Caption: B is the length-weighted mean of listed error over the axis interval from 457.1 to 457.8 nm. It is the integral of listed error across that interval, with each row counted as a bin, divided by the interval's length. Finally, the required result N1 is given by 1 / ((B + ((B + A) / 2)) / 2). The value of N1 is 1.22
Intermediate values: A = 0.796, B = 0.824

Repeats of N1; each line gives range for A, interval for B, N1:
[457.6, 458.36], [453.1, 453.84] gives 1.21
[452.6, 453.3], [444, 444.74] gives 1.18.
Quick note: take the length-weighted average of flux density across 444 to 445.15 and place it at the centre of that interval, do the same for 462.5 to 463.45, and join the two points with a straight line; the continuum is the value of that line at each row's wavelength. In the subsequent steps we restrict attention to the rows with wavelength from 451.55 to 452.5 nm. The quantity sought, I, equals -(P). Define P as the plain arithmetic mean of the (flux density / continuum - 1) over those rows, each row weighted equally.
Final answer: -0.07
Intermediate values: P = 0.069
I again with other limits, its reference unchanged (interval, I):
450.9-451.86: -0.06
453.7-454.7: -0.06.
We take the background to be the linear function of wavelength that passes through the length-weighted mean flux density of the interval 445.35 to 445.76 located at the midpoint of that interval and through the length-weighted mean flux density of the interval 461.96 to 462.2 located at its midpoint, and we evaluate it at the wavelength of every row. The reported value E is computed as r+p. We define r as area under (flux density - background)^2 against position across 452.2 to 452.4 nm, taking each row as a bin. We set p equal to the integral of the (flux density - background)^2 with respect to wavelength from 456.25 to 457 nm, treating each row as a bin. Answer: 1.8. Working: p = 1.32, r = 0.4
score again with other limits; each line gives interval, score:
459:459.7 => 9.00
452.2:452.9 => 6.59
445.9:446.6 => 6.22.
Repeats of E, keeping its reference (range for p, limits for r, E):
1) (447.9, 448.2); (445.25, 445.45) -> 1.1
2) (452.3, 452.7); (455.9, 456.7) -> 1.7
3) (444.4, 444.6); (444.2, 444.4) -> 2.9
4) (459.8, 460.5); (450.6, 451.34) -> 2.1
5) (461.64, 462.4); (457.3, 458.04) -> 1.3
